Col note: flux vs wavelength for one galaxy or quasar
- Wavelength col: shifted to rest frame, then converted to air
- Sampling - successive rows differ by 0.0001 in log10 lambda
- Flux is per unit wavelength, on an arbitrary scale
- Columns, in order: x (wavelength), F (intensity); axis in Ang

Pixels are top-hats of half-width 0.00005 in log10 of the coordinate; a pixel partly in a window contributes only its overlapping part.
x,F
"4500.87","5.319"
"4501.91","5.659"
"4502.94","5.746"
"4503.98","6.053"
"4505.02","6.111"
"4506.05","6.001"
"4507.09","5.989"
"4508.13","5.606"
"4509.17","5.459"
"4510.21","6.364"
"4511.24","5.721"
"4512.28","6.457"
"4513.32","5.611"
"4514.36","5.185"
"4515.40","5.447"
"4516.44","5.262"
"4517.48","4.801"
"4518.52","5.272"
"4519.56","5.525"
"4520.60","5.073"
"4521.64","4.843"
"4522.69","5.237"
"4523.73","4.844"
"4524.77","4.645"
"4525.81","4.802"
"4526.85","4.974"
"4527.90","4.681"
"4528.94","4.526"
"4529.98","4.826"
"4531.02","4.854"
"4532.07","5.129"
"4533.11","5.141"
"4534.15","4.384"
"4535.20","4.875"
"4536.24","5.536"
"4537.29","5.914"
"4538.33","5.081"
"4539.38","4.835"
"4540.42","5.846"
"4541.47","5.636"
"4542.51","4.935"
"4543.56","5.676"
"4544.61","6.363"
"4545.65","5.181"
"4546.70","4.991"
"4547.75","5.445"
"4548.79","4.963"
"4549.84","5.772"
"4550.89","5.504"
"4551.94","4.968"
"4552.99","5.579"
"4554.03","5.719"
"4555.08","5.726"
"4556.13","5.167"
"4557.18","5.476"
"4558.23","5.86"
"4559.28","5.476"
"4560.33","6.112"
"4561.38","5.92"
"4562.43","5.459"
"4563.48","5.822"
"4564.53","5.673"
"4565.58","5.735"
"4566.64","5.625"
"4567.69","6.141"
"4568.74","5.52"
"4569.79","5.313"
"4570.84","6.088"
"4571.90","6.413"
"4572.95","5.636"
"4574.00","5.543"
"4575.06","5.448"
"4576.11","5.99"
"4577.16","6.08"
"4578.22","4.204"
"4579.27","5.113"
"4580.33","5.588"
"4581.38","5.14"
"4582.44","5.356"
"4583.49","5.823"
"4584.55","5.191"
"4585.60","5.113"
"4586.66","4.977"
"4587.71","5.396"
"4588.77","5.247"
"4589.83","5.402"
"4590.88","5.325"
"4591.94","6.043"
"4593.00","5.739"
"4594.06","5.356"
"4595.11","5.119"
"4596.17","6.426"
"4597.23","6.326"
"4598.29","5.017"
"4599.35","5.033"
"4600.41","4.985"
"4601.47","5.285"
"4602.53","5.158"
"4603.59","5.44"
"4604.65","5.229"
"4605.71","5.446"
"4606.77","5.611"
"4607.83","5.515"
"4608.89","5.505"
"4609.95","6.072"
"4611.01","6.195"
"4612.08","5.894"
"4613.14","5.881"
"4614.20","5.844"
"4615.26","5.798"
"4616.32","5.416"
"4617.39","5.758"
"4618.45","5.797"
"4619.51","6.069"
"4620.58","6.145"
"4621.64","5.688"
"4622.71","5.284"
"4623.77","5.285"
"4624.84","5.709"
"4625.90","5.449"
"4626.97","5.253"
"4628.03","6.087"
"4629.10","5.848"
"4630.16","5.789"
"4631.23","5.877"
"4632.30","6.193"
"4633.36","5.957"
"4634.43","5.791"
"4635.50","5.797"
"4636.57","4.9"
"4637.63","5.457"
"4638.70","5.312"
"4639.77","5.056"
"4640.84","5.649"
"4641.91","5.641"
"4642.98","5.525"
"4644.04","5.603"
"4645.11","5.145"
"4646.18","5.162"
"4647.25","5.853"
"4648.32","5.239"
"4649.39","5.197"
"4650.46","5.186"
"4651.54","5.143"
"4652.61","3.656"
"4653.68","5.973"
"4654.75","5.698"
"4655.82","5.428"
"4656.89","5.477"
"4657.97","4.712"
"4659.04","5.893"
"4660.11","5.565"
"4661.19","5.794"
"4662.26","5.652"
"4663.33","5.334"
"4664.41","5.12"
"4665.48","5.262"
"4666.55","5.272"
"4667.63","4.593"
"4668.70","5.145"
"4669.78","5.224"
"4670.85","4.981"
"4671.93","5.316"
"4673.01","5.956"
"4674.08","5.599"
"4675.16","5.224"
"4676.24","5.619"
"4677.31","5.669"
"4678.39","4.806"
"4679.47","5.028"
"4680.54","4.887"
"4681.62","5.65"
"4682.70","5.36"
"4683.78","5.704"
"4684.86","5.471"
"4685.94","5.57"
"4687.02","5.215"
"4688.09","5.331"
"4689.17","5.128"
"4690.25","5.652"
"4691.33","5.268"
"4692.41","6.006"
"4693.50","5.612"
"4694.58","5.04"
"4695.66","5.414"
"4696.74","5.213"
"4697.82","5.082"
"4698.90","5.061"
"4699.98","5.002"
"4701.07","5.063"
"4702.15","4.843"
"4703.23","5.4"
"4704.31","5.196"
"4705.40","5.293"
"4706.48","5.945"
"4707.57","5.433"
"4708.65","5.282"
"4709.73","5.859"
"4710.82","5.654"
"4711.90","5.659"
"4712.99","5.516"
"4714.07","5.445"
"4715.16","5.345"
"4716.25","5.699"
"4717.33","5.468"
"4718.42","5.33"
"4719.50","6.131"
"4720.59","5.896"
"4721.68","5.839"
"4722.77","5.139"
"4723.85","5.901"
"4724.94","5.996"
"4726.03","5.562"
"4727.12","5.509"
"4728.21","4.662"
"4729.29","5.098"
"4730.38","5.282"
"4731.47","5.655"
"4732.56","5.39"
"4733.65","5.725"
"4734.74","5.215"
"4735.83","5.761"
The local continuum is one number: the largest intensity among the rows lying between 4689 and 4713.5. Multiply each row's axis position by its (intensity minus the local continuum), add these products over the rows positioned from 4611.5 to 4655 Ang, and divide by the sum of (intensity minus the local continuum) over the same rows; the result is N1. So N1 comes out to 4639.0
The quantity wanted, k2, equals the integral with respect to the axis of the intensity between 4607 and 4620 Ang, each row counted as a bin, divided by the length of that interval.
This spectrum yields 5.8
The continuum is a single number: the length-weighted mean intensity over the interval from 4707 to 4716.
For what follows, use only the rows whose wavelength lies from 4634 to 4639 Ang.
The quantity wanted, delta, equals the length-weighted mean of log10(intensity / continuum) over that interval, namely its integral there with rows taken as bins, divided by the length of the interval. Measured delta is -0.007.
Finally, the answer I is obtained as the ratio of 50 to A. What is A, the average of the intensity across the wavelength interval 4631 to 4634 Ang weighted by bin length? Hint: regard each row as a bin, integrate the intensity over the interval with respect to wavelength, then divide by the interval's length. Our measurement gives 8.3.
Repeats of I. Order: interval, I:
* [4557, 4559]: 8.8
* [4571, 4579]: 8.9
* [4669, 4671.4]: 9.8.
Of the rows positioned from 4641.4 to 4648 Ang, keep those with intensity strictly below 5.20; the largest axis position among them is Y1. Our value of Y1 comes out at 4646.18 Ang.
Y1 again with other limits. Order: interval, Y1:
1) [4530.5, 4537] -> 4535.20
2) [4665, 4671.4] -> 4670.85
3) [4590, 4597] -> 4595.11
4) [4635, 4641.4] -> 4639.77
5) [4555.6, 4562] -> 4556.13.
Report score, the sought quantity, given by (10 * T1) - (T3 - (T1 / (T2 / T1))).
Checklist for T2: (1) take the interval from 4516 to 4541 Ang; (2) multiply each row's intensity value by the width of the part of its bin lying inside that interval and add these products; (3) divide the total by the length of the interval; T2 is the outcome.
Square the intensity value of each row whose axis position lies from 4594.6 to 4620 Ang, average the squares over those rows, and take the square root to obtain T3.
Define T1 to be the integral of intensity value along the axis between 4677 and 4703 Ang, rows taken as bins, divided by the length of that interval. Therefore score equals 53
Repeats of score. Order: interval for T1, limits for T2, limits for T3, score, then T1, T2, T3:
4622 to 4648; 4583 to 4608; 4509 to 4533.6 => 56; 5.57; 5.4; 5.22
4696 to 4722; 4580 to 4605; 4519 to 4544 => 55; 5.44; 5.4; 5.09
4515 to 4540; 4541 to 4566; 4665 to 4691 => 49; 5.02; 5.5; 5.33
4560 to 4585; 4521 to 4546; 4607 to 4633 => 57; 5.62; 5.1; 5.77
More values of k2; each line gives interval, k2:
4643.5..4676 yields 5.3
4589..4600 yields 5.6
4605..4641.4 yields 5.7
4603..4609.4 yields 5.5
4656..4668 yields 5.3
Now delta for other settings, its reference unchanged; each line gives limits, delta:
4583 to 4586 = -0.012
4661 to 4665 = -0.007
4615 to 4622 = 0.022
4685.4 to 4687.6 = -0.011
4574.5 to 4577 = 0.018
